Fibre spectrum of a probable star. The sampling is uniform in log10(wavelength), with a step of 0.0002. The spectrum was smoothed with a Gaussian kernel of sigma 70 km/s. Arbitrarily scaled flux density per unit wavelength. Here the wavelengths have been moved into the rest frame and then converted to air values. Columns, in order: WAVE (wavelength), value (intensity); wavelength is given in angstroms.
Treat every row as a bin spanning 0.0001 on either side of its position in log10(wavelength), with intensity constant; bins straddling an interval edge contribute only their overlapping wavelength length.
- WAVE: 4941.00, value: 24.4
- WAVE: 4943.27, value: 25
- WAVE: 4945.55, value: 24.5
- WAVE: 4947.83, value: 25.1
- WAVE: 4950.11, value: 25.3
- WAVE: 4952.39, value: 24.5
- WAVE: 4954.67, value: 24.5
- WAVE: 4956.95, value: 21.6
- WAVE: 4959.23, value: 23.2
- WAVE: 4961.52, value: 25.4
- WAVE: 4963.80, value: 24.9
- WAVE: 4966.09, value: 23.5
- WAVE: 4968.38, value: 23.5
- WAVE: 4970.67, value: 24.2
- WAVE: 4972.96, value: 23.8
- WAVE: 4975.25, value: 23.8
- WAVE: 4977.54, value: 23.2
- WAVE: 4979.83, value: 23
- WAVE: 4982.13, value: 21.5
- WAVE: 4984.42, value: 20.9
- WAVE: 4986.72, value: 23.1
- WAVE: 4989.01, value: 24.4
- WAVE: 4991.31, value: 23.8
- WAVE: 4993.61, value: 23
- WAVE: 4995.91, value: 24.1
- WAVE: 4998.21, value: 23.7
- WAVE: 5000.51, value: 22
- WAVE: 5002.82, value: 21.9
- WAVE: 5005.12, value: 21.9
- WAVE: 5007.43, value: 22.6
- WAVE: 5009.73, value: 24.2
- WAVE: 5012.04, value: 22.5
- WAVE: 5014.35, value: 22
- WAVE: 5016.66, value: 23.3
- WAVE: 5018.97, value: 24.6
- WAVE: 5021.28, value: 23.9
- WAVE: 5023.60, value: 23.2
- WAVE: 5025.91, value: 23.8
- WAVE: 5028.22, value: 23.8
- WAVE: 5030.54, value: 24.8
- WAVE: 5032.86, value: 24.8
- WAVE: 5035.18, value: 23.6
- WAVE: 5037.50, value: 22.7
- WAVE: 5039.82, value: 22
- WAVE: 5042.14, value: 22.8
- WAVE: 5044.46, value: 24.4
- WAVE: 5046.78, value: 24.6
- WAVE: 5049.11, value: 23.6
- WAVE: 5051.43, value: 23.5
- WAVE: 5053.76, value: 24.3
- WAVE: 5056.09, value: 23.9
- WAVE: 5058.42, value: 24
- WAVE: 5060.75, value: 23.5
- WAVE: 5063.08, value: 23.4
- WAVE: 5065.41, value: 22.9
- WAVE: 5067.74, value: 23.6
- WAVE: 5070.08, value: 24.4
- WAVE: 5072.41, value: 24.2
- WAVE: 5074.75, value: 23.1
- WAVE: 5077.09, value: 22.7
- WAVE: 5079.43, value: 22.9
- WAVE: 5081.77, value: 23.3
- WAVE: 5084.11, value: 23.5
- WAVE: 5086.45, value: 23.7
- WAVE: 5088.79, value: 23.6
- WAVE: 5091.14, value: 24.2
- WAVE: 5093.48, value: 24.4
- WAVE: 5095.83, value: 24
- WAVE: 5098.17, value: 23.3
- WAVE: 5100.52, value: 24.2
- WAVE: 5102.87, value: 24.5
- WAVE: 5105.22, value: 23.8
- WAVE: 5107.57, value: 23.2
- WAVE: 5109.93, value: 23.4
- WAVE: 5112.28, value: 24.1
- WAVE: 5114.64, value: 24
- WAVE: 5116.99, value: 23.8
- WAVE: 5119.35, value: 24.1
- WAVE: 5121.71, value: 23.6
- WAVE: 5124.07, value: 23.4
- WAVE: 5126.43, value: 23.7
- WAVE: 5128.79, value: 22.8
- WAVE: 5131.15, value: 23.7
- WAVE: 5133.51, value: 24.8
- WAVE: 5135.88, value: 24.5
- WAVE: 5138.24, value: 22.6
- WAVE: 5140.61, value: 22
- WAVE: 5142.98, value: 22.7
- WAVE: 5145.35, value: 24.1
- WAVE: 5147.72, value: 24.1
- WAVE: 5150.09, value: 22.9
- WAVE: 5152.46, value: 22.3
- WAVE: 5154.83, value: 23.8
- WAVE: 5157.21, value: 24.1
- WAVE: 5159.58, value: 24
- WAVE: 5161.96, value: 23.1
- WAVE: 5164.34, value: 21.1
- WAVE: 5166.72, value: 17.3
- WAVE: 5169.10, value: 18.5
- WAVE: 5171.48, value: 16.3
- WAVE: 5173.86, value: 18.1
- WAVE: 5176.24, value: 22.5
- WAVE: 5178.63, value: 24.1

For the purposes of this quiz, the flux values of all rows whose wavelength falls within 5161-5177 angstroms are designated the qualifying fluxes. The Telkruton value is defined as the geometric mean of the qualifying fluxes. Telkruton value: 19.4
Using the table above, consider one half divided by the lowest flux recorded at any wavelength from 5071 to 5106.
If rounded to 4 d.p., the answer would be 0.0220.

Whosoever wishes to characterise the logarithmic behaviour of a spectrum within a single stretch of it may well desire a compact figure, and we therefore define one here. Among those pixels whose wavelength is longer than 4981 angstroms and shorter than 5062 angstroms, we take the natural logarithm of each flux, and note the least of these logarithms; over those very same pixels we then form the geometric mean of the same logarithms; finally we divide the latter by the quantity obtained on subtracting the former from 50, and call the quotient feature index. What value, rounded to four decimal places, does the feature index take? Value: 0.0671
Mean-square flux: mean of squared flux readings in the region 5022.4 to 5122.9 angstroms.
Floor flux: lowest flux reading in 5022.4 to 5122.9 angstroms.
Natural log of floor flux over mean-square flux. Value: -3.24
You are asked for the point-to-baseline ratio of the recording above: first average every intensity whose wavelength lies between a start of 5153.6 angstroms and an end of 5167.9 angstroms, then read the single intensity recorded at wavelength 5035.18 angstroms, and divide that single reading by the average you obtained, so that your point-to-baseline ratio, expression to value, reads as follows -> 1.06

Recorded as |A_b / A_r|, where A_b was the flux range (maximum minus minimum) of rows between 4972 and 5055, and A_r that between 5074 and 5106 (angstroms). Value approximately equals 2.2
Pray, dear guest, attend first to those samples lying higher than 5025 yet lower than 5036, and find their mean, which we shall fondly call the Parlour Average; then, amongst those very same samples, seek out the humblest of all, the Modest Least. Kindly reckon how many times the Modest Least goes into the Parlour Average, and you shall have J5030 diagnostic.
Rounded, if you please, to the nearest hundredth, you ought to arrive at 1.02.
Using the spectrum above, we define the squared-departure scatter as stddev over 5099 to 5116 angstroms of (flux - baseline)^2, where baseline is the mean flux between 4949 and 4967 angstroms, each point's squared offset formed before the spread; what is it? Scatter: 0.3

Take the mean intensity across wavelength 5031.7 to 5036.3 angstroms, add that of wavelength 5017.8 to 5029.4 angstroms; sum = 48.1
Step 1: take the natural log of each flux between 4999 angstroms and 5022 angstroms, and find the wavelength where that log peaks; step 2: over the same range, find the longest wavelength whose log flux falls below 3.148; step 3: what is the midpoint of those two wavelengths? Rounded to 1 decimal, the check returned 5016.7 angstroms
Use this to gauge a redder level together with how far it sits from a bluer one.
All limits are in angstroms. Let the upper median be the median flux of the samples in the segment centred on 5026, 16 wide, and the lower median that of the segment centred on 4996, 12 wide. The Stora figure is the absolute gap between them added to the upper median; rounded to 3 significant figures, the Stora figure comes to 24.1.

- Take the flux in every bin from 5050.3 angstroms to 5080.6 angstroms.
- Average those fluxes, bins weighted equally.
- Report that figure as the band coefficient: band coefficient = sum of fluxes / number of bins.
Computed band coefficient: 23.6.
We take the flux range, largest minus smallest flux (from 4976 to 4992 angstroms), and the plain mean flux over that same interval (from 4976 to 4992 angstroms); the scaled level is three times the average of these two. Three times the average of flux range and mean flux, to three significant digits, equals 39.5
